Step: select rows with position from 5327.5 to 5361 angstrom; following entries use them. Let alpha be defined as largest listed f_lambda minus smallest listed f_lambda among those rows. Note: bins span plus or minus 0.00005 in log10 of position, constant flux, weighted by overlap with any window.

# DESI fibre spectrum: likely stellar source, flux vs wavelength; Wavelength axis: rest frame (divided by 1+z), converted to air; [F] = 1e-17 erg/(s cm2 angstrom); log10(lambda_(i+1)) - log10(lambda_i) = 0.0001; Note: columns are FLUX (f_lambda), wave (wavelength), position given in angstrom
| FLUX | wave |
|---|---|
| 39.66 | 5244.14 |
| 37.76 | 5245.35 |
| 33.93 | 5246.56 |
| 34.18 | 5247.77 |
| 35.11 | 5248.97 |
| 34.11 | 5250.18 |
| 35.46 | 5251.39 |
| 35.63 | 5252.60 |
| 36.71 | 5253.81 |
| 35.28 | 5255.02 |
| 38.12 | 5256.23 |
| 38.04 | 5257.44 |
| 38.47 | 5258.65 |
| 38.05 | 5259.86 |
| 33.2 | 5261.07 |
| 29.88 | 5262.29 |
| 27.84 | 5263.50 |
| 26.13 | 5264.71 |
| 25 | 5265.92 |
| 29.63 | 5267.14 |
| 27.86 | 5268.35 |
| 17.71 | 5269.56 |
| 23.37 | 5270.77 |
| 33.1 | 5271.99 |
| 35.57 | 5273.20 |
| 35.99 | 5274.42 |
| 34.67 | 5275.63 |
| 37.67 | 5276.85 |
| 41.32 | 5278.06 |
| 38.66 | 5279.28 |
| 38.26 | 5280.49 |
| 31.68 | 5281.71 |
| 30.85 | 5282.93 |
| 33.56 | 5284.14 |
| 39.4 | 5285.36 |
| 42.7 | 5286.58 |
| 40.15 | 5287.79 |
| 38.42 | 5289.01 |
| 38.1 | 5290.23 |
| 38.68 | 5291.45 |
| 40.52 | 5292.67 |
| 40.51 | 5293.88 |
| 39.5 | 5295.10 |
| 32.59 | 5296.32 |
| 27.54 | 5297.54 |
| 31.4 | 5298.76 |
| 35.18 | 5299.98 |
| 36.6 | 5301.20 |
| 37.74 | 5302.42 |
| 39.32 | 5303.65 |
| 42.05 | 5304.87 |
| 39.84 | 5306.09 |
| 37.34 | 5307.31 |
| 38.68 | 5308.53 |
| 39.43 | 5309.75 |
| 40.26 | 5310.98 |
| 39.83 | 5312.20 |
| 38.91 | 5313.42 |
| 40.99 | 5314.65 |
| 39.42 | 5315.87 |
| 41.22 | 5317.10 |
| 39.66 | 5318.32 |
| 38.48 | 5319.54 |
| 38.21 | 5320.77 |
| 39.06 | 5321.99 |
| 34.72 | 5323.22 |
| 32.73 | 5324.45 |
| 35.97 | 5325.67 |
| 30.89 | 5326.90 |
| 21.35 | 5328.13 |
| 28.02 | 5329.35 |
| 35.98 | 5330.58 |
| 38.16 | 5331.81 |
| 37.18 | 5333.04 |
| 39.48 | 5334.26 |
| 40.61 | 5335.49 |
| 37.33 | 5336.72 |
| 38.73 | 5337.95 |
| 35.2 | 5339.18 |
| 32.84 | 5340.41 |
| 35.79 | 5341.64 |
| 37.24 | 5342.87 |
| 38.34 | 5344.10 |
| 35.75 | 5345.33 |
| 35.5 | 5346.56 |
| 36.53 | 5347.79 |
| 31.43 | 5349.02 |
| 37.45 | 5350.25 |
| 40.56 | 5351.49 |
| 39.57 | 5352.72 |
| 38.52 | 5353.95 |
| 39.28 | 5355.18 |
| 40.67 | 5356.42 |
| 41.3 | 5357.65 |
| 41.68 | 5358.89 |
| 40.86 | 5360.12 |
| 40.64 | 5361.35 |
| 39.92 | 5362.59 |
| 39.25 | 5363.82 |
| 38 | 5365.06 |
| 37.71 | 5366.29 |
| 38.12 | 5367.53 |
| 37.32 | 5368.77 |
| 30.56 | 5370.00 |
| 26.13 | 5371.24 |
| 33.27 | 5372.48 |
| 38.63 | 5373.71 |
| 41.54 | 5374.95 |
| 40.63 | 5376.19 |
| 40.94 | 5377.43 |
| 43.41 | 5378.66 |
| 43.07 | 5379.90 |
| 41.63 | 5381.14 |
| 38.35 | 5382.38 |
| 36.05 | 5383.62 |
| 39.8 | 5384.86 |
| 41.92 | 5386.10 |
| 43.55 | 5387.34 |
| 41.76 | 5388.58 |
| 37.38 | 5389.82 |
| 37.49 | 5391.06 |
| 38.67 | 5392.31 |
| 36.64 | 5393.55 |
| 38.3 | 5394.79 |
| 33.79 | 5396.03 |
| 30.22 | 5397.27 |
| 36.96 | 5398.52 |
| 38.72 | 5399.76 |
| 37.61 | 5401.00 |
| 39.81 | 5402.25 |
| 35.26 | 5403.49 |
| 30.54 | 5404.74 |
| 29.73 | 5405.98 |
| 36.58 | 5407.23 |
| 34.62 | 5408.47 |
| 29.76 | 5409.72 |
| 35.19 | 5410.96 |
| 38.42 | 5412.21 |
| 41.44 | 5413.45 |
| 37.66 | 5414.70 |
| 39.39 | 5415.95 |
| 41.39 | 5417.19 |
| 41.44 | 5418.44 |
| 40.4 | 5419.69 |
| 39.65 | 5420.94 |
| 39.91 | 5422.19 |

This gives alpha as 20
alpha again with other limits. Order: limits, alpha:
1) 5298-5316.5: 11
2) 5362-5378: 15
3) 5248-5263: 9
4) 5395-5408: 10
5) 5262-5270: 12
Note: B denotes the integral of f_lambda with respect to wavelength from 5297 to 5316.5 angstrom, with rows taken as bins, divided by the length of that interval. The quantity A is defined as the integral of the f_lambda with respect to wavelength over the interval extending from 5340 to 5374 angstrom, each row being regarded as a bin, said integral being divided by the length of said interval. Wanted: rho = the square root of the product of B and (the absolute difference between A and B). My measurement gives 5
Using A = 37.3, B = 38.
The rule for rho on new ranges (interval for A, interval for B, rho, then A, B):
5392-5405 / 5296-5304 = 8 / 36.1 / 34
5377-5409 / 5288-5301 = 7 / 37.8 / 36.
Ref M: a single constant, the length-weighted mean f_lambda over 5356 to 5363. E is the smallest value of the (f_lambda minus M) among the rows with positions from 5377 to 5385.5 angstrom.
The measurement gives -5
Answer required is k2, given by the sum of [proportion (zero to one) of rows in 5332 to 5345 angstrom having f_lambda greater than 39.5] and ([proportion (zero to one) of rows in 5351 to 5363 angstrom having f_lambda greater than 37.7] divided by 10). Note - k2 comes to 0.20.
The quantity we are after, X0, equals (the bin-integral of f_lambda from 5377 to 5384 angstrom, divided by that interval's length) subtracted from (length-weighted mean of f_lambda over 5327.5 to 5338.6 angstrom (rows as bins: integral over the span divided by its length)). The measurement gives -5.5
